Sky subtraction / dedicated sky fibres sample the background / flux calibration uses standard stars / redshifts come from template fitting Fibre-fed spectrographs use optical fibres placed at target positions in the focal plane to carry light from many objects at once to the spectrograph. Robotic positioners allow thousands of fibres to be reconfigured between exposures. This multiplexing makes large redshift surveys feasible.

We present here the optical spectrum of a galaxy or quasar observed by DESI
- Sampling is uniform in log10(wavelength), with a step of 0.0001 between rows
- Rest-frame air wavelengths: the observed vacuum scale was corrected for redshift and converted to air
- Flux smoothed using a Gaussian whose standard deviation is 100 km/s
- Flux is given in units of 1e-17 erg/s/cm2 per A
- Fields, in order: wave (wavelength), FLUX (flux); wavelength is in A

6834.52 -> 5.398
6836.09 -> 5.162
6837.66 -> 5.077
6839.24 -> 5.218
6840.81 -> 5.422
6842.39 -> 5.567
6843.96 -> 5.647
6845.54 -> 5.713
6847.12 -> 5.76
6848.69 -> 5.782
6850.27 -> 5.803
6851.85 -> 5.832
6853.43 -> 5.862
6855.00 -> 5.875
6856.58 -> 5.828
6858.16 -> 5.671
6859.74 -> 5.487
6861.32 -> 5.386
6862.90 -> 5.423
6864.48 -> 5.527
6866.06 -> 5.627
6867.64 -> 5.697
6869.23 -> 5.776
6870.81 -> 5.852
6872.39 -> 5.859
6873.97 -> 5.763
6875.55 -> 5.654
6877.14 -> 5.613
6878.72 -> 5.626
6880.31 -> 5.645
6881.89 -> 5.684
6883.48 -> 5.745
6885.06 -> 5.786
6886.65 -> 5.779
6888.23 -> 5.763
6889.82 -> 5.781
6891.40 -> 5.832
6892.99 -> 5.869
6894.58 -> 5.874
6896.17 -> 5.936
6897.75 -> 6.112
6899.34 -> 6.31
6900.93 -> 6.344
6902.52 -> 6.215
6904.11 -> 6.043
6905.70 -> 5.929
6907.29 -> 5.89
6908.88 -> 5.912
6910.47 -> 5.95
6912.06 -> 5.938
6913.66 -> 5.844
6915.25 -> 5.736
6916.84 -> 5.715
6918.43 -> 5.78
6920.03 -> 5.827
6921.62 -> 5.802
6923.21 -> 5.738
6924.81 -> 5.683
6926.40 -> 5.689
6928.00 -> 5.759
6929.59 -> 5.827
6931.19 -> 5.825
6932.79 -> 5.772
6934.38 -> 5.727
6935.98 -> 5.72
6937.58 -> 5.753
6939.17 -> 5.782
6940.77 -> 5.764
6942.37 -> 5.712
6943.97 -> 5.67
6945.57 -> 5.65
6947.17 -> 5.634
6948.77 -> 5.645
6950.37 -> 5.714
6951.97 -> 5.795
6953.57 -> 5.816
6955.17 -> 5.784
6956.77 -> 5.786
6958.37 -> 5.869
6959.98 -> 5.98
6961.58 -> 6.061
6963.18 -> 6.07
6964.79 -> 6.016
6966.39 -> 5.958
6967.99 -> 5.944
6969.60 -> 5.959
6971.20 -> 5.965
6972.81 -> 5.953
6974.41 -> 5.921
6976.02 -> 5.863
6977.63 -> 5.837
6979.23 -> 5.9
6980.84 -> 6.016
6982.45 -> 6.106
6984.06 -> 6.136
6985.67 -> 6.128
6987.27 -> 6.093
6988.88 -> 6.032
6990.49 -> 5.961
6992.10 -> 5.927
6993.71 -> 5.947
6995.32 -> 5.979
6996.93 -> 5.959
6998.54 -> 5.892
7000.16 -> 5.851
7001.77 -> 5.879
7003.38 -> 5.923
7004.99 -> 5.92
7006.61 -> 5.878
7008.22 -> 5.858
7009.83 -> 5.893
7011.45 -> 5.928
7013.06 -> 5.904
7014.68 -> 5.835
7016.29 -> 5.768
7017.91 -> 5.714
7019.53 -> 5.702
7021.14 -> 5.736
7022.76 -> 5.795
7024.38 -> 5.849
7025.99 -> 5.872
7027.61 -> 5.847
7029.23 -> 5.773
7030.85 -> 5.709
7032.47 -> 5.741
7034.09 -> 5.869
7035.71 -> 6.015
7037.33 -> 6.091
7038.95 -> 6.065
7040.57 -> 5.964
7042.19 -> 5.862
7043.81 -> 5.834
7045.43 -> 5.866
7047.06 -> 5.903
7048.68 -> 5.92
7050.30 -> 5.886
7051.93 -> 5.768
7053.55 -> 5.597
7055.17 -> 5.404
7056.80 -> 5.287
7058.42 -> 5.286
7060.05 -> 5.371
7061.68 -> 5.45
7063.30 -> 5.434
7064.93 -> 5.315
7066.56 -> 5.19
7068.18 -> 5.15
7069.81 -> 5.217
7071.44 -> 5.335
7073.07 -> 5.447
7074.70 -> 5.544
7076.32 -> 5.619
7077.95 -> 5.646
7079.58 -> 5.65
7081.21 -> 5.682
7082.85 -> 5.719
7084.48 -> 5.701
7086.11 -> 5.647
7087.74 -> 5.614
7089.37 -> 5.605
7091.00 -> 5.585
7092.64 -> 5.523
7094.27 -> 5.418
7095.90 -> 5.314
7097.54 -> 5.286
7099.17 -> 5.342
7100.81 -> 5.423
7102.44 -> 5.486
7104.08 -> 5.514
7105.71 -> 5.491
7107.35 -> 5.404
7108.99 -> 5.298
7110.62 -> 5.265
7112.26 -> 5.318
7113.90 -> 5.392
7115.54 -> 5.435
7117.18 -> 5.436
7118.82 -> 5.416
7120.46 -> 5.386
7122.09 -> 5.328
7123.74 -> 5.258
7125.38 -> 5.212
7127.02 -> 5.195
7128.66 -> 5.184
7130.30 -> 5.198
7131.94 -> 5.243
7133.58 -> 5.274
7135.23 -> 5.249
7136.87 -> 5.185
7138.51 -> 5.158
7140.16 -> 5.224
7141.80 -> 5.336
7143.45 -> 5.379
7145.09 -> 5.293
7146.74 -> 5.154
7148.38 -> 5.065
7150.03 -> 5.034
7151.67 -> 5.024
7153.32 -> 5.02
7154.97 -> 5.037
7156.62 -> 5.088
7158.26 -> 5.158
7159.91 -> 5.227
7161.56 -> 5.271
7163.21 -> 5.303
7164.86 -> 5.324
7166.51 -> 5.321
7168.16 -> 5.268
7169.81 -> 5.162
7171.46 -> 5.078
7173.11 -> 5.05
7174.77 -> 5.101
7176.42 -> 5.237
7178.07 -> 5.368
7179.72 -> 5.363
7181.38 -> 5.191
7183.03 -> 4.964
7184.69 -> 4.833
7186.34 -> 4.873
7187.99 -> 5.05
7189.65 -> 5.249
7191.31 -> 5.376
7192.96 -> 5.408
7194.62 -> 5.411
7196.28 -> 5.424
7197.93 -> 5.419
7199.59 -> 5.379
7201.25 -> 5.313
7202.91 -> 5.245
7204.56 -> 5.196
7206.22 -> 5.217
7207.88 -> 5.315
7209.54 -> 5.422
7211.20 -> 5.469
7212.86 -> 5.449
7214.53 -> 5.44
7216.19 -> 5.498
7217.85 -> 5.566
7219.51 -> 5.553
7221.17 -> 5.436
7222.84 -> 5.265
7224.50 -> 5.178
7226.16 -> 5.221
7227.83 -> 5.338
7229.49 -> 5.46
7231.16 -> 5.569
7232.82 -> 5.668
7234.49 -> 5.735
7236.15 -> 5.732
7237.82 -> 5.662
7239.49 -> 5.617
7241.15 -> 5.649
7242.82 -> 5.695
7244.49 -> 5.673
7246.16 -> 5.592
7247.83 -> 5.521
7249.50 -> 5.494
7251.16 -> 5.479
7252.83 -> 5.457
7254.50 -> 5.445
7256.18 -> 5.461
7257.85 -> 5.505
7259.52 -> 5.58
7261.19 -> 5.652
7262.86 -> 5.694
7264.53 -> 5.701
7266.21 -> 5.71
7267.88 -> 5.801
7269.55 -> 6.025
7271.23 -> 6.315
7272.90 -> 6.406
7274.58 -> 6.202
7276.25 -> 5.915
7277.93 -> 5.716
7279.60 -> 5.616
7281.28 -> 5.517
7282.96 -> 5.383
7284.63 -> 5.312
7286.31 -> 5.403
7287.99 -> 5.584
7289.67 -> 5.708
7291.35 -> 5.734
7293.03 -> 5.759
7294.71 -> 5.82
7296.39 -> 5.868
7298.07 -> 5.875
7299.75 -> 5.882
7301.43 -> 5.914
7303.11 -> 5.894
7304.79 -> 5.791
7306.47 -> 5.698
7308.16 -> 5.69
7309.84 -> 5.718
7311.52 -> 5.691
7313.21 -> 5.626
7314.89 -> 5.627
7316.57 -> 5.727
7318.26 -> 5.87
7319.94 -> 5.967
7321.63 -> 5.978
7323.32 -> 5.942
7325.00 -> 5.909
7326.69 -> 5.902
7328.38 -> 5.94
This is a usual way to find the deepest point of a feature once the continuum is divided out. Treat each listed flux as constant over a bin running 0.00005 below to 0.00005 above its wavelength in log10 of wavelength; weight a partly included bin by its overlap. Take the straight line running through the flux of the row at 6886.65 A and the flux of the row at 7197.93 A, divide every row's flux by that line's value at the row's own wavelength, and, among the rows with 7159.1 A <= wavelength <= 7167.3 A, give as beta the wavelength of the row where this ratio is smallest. 7159.91 A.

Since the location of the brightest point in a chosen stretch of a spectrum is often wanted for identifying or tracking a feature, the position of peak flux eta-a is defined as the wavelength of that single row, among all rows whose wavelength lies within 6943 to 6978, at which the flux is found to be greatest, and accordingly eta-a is 6963.18 A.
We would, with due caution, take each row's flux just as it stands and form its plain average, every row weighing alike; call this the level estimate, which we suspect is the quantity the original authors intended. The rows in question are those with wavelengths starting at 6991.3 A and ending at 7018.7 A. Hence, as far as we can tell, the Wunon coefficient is 5.89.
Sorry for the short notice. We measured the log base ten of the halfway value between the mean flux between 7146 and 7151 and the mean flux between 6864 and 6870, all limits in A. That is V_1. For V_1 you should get 0.730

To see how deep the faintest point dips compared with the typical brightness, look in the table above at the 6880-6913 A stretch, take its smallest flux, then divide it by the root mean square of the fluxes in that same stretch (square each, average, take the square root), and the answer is 0.95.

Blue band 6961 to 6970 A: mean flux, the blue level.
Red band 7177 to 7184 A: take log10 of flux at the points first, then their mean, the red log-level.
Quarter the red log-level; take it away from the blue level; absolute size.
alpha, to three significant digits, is 5.82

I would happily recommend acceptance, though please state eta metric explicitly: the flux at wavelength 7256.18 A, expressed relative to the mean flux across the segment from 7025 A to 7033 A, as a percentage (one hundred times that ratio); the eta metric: 94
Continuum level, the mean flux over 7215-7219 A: 5.53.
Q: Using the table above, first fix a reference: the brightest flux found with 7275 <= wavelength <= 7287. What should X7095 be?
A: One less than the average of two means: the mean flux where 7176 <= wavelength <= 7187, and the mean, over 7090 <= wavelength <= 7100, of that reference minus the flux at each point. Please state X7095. 1.81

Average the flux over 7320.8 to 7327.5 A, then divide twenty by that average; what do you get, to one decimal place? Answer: 3.4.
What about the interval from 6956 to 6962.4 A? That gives 3.4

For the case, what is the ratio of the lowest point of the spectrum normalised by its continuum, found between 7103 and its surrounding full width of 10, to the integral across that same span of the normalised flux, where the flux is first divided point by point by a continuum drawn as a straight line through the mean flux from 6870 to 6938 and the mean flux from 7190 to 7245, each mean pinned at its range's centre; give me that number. 0.10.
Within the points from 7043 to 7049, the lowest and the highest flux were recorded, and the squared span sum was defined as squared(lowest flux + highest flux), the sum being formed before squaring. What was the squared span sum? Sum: 138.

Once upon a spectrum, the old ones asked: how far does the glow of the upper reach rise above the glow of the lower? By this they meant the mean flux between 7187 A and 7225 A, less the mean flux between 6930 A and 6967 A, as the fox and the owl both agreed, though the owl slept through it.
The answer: -0.44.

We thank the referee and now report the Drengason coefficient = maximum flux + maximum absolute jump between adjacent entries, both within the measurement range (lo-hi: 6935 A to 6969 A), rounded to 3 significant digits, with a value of 6.18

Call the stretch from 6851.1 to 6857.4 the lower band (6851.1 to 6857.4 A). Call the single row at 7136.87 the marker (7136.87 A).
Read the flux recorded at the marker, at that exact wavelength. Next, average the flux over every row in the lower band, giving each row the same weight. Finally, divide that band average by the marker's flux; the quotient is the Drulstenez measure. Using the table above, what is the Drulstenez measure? 1.13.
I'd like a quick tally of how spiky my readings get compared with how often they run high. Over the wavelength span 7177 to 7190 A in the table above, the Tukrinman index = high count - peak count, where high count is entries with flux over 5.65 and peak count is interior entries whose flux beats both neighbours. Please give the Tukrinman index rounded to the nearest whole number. 0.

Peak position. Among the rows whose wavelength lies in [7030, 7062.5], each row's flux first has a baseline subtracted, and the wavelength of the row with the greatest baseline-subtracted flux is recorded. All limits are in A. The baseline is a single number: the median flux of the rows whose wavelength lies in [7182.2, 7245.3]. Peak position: 7037.33 A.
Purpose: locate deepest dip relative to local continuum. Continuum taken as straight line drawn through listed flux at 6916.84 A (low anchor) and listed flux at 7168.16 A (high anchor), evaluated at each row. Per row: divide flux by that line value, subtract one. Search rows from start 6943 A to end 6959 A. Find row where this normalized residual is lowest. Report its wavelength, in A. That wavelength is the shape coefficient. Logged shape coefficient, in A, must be 6947.17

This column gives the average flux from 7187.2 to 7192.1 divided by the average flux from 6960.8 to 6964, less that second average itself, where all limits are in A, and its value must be -5.20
